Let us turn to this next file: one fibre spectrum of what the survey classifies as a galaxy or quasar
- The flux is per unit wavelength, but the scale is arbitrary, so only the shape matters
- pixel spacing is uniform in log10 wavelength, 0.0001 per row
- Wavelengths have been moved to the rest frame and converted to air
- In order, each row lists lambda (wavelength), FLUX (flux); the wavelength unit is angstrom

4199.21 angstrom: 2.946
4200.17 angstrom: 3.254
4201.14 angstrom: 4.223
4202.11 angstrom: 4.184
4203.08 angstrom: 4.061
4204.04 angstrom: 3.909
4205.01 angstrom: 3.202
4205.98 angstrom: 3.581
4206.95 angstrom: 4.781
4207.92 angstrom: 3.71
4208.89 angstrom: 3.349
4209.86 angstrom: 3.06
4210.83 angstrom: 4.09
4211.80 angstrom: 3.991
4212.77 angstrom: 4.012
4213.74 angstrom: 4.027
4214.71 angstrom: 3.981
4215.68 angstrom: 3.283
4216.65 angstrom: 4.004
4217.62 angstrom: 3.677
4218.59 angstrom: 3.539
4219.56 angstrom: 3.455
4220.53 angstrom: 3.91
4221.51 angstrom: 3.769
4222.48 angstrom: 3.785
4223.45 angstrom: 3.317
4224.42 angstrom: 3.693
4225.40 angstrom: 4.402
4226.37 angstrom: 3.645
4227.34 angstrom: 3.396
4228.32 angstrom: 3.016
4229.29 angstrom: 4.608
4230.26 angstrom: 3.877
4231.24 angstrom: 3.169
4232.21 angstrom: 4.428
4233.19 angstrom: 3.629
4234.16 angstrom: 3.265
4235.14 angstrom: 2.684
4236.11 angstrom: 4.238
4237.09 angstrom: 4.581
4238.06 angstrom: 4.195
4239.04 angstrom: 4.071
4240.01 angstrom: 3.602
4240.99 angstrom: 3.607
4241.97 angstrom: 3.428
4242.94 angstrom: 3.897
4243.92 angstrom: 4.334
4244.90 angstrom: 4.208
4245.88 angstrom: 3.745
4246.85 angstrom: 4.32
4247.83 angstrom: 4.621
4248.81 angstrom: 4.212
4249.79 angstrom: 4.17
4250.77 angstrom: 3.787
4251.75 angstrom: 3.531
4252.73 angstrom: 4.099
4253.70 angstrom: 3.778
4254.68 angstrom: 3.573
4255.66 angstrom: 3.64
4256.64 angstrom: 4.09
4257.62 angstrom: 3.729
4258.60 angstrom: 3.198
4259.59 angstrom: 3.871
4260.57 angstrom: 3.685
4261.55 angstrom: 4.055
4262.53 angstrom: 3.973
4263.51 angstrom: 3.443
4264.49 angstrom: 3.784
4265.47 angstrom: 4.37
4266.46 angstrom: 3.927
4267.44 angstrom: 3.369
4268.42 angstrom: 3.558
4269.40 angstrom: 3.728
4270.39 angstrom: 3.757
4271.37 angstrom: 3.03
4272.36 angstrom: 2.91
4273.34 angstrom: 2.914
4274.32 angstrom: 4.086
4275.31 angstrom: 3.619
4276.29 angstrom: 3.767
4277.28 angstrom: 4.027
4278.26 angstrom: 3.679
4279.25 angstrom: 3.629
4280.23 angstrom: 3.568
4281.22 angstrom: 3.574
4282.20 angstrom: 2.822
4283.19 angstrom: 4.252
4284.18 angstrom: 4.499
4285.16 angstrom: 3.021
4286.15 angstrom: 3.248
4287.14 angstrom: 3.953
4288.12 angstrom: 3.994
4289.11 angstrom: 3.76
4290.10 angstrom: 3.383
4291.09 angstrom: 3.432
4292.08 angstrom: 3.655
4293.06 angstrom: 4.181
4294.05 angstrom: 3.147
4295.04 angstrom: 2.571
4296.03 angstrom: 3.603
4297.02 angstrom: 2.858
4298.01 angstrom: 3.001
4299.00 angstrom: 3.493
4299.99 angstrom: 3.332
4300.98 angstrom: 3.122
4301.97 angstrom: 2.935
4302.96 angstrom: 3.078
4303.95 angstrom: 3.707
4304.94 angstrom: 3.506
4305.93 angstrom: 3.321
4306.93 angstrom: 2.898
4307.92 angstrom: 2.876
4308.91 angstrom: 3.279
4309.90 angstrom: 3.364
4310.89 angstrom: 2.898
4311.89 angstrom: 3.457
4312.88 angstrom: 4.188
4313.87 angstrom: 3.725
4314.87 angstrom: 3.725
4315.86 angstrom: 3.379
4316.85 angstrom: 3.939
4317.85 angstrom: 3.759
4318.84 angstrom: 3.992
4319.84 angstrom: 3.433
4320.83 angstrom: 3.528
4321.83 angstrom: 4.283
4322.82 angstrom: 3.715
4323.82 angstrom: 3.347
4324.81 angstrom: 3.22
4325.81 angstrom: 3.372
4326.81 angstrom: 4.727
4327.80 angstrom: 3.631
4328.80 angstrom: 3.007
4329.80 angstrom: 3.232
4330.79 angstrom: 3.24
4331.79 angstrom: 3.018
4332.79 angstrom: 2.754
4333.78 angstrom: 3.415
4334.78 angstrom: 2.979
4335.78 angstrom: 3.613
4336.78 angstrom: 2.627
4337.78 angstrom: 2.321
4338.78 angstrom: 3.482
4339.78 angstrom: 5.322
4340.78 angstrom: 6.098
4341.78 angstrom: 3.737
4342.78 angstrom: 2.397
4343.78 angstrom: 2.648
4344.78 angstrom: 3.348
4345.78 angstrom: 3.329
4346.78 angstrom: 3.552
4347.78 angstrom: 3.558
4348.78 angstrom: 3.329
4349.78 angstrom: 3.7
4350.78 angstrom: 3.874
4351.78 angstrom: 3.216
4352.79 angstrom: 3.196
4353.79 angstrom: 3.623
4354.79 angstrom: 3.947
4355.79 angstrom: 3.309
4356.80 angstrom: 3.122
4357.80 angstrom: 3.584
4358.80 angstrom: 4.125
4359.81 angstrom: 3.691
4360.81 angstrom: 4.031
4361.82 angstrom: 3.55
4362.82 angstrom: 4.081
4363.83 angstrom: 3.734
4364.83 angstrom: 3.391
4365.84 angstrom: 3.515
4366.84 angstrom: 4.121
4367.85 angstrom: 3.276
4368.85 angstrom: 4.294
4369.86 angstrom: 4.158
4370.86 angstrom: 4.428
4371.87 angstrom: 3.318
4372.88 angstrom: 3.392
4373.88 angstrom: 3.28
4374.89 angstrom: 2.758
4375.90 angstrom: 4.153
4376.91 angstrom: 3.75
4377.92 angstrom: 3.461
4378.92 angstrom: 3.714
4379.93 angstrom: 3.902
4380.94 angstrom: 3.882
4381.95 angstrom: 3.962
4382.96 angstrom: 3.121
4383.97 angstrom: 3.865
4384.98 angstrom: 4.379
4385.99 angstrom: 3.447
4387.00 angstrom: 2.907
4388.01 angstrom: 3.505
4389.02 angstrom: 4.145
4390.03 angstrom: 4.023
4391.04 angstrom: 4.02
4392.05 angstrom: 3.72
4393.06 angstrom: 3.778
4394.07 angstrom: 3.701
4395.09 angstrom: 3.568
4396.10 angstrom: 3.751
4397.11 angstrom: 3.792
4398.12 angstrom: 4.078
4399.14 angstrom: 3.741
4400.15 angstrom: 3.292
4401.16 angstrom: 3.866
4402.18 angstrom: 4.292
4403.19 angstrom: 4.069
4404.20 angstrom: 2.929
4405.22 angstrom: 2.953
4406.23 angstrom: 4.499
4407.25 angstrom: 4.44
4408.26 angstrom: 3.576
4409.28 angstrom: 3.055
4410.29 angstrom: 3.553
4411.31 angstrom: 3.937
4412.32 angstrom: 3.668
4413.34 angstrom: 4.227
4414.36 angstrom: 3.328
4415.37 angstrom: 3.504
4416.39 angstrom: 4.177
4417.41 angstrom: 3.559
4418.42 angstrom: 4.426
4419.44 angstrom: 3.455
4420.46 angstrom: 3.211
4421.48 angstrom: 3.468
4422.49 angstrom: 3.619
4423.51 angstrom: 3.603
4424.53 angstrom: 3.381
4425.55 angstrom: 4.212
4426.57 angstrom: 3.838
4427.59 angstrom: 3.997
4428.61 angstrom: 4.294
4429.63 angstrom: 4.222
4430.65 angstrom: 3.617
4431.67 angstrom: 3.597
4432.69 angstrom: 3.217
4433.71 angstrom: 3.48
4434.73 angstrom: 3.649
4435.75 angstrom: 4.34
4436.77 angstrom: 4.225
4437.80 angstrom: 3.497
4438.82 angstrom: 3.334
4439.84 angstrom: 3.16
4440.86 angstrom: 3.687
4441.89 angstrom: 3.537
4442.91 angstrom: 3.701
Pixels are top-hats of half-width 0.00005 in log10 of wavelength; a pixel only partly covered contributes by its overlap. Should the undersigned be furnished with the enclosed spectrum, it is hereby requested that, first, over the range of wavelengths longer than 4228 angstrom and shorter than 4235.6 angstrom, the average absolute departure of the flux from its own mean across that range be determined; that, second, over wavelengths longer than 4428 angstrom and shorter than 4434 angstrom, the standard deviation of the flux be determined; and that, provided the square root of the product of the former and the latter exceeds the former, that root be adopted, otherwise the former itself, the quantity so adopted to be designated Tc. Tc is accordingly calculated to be 0.55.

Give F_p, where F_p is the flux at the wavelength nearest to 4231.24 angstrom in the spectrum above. 3.169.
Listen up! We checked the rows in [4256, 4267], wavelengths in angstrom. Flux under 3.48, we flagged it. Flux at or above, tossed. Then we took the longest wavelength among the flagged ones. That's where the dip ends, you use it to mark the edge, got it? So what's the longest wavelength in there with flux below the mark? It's 4263.51 angstrom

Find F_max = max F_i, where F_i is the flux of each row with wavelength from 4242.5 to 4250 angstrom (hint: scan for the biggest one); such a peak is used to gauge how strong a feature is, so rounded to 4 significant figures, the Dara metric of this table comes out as 4.621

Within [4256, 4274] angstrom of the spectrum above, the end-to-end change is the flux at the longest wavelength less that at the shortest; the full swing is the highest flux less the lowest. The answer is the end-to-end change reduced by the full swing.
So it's -2.64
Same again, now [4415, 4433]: -1.50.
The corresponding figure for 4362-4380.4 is -1.85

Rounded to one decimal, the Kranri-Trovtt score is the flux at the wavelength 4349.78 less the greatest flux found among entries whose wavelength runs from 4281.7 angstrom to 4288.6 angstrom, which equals -0.8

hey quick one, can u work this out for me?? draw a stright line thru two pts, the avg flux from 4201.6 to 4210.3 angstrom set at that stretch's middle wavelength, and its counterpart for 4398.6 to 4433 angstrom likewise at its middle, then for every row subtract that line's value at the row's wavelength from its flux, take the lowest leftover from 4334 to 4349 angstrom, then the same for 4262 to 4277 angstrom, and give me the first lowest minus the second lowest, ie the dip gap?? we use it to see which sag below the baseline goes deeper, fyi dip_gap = -0.58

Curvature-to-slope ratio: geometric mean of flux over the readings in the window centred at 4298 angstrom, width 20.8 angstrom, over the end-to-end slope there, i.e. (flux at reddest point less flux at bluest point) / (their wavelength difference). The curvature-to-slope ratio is -58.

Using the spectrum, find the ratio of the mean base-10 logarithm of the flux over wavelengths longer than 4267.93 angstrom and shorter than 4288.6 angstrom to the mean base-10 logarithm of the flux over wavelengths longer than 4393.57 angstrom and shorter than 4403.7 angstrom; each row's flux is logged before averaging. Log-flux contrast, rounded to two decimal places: 0.95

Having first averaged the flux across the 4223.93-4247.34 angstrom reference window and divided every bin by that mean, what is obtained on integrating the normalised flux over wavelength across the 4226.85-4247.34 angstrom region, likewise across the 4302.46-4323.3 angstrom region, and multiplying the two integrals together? 392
